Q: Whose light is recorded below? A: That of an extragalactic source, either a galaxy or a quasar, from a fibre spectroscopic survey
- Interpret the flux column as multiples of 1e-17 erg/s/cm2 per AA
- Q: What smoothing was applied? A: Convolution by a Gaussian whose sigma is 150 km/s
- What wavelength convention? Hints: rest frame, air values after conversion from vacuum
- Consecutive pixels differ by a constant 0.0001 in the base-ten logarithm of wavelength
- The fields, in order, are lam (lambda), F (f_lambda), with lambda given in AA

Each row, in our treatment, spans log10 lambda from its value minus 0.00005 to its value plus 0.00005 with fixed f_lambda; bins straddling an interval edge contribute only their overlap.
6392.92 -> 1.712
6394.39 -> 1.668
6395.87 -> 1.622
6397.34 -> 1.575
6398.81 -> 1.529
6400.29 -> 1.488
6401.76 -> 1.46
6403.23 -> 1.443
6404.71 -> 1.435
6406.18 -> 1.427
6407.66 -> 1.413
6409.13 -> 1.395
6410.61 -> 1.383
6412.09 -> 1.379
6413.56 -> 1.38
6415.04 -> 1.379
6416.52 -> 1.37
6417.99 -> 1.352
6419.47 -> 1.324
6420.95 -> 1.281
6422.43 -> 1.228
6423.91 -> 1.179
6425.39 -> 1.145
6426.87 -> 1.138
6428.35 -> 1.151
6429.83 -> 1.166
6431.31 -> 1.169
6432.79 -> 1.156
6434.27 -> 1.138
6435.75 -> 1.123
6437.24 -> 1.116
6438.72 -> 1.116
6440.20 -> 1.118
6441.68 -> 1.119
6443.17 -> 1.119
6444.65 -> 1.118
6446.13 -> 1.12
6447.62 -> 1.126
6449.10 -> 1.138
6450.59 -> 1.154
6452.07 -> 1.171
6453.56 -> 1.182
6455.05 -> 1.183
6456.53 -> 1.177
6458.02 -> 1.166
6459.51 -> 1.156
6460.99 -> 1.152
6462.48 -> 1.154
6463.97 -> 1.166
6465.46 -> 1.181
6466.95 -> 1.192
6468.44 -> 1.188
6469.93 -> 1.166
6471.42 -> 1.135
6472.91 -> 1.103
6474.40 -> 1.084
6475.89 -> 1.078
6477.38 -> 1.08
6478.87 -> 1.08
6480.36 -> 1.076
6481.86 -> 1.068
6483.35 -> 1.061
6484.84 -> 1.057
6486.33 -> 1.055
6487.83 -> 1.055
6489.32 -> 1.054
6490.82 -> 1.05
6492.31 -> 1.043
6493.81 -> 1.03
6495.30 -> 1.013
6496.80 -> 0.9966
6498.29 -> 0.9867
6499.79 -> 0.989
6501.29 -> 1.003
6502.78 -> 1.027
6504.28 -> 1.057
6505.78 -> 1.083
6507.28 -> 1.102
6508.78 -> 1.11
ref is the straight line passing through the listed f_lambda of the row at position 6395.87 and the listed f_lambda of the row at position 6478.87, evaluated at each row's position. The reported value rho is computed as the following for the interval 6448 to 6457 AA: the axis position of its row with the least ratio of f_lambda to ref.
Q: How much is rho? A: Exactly 6449.10 AA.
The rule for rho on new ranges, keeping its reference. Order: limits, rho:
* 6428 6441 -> 6428.35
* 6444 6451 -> 6444.65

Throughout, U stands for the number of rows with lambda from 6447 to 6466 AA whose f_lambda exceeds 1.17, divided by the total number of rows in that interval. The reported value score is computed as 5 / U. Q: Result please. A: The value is 13.0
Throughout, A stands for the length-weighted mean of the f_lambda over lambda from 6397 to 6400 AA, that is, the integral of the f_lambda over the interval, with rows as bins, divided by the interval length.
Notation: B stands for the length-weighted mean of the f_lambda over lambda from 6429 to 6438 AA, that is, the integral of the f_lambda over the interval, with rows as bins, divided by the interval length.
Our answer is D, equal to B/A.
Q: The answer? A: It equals 0.74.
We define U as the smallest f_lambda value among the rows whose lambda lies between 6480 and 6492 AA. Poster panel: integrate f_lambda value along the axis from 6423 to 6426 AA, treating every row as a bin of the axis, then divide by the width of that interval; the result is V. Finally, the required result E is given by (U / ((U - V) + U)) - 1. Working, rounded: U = 1.05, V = 1.17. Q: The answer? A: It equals 0.12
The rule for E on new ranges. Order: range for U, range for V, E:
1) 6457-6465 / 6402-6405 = 0.34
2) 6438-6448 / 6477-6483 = -0.04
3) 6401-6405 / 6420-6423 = -0.11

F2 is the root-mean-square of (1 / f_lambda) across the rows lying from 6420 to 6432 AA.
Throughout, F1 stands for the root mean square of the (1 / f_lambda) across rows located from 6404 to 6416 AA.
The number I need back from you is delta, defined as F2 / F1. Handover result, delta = 1.19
